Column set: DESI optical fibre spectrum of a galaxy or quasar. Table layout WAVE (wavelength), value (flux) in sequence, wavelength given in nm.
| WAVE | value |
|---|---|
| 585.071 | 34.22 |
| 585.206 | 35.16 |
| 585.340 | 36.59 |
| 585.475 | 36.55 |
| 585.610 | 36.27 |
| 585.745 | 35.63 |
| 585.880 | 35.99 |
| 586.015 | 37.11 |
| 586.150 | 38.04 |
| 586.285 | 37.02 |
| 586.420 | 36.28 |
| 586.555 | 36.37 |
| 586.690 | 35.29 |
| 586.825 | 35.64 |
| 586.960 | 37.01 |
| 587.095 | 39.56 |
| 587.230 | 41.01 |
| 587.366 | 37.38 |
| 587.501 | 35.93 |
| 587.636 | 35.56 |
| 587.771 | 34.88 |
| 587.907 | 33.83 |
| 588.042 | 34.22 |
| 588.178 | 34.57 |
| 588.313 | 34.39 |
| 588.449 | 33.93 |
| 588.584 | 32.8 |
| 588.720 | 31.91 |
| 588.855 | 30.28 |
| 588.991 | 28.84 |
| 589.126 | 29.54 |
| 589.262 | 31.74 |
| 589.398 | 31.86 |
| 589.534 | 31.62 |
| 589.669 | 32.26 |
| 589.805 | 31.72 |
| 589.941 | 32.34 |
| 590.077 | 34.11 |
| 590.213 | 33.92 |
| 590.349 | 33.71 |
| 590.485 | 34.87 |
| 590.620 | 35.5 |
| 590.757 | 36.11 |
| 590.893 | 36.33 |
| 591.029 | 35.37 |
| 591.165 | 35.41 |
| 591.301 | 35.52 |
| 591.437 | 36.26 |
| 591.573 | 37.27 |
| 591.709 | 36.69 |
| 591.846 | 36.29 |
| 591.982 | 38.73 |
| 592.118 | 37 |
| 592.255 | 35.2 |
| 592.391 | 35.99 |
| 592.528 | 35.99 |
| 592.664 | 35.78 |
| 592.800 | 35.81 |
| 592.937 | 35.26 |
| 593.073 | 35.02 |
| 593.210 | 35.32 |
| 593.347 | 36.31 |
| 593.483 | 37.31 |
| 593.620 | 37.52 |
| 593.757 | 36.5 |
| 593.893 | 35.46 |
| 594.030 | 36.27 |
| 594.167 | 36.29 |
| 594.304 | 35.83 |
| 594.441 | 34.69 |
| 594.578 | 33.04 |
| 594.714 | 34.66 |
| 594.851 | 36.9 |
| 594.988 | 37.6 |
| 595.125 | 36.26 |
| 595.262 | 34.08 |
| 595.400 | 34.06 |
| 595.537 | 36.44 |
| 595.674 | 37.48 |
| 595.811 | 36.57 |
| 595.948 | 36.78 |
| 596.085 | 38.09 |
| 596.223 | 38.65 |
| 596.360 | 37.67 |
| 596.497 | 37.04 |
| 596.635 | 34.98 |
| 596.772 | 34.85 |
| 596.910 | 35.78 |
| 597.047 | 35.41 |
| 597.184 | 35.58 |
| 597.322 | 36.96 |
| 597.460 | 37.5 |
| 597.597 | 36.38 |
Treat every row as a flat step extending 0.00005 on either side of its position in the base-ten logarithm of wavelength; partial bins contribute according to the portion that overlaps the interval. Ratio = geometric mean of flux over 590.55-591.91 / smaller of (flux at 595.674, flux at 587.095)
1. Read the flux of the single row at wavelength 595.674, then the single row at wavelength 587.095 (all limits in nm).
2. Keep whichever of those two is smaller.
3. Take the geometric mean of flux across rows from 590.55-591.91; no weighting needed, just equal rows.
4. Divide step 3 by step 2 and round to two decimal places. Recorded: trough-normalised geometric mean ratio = 0.96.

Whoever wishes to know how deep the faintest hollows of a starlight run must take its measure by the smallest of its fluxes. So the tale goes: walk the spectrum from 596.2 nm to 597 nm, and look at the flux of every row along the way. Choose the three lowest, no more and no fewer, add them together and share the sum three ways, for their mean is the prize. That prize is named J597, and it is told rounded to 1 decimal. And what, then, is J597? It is 35.2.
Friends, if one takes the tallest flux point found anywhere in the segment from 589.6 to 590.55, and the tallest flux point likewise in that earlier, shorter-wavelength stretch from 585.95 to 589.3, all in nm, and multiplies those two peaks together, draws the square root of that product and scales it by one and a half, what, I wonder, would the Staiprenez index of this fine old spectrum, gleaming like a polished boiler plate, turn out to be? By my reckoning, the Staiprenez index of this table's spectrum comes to 56.7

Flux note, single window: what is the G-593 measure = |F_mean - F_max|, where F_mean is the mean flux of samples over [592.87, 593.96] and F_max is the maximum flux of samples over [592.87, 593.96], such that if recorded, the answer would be 1.4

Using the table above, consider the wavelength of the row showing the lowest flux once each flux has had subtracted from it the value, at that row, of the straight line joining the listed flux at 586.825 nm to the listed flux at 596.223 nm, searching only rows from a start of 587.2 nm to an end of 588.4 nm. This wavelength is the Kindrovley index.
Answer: 587.907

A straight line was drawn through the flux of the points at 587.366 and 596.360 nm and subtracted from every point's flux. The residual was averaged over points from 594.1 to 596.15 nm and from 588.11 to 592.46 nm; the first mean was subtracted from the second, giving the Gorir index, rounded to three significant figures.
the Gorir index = -1.63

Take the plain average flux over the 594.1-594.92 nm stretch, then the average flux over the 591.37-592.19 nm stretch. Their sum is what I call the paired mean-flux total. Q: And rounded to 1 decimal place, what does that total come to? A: 72.3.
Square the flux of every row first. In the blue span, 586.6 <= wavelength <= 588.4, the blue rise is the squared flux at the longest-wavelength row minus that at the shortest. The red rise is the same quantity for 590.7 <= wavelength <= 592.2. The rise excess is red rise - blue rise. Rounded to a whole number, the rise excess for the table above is 128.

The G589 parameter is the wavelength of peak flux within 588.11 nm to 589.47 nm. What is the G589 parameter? 588.178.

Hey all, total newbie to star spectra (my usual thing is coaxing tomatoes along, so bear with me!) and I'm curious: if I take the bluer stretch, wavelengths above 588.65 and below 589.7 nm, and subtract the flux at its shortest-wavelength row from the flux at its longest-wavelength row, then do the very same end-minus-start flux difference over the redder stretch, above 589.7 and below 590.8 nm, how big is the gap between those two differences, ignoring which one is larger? 4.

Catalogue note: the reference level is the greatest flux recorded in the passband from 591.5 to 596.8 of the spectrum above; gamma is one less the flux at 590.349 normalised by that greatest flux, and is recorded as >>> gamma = 0.13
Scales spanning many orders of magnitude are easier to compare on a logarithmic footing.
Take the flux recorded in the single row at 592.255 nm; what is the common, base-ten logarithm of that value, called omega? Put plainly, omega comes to 1.55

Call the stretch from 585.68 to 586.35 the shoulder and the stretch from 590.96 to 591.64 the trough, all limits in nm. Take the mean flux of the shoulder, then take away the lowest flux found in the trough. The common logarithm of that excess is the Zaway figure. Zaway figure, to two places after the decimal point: 0.14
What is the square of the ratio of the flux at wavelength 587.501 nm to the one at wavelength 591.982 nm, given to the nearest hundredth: 0.86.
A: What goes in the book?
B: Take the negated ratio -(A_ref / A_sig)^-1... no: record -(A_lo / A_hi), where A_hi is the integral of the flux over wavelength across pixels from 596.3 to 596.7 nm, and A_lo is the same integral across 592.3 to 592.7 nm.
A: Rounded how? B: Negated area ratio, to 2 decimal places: -0.98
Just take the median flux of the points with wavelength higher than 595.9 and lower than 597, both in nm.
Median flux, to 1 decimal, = 36.9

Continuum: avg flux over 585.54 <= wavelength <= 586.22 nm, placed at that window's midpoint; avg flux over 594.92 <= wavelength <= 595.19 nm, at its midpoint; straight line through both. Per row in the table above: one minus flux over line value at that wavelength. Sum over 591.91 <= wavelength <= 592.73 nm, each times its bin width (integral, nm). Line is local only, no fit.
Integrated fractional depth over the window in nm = 0.009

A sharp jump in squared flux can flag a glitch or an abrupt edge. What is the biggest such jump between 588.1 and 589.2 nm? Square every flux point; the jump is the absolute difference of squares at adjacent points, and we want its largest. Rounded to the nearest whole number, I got 101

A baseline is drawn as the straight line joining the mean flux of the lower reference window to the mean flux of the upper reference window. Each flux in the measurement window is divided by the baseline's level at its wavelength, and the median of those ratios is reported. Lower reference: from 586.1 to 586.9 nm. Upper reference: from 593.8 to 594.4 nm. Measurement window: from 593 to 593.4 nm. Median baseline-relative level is 0.98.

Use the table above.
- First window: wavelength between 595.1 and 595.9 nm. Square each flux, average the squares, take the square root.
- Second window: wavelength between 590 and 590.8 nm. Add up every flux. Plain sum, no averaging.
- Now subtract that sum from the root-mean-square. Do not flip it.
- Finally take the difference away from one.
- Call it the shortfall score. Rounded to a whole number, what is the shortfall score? 173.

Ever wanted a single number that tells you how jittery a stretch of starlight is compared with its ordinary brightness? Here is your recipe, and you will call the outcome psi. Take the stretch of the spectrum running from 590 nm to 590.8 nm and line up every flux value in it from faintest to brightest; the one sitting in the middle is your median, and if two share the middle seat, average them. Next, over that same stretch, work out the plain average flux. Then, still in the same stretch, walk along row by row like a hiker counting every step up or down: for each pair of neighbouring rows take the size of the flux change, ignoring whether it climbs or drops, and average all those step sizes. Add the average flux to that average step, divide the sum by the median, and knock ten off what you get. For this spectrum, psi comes -8.98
